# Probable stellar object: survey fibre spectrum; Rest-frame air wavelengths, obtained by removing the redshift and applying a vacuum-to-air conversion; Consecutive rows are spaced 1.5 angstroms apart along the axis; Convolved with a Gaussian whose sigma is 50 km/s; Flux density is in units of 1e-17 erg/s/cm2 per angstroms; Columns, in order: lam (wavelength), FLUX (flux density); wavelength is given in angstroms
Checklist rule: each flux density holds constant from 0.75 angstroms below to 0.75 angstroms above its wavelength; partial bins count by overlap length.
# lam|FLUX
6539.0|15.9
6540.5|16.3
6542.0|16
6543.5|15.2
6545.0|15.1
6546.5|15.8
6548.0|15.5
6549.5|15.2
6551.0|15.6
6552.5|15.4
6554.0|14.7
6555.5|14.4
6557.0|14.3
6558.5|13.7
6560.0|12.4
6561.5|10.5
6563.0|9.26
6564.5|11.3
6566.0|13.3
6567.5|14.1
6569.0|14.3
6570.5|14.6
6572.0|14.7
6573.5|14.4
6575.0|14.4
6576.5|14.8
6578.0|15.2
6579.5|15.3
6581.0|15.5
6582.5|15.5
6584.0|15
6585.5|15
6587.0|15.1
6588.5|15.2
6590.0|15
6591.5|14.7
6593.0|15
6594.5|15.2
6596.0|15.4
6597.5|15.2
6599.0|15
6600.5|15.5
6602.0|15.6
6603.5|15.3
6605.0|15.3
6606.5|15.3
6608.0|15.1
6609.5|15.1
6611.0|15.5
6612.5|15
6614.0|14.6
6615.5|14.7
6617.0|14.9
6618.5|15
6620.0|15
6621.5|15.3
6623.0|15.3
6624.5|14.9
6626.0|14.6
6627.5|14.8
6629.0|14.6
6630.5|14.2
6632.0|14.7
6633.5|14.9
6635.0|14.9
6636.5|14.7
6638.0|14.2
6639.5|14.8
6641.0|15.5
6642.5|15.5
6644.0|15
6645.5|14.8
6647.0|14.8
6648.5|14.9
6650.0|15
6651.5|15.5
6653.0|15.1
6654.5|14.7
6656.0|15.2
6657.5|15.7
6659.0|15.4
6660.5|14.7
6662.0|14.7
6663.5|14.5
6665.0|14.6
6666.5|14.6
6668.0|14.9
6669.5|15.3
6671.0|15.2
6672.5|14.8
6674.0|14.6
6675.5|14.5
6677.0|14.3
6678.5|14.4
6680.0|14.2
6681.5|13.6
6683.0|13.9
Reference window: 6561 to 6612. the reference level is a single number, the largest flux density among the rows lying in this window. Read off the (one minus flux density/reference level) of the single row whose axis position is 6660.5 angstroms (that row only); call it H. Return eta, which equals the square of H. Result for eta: 0.0033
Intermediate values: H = 0.058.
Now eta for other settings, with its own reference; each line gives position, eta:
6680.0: 0.0081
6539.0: 0.0004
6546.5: 0.0002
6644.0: 0.0015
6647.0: 0.0026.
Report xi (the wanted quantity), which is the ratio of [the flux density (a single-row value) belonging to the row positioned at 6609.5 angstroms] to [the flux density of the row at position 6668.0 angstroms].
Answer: 1.01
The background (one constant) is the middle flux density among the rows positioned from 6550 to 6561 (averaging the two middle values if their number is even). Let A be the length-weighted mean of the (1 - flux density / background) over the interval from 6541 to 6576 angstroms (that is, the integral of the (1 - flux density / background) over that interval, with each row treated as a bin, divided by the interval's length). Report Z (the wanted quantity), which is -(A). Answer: -0.020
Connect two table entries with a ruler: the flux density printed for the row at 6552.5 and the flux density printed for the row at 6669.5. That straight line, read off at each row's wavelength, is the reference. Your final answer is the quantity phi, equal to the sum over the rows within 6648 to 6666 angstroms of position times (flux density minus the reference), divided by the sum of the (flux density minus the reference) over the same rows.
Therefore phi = 6659.2 angstroms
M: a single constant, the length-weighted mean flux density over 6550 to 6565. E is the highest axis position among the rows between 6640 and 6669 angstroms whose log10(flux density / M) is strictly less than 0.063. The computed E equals 6668.0 angstroms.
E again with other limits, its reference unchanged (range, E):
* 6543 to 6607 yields 6599.0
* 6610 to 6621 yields 6620.0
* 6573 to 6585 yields 6584.0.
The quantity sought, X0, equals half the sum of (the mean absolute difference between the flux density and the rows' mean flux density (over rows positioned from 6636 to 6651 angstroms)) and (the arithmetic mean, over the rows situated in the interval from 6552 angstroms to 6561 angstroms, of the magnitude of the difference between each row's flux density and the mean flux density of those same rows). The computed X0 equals 0.50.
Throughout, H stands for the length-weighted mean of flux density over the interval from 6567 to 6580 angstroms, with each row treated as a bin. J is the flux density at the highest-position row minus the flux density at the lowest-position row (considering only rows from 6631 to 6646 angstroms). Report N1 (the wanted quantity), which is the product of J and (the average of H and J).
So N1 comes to 0.7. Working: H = 14.6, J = 0.1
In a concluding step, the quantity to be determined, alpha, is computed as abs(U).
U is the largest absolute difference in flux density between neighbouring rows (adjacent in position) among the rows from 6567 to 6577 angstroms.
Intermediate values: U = 0.40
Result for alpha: 0.40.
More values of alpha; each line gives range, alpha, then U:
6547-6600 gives 2.04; 2.04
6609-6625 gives 0.50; 0.50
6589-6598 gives 0.30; 0.30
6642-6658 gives 0.50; 0.50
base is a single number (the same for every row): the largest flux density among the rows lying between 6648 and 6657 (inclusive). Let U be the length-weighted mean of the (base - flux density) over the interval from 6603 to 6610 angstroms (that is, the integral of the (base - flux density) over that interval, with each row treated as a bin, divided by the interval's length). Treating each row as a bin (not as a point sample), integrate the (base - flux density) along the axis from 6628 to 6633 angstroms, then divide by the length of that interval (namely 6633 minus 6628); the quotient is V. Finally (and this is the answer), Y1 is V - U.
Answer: 0.69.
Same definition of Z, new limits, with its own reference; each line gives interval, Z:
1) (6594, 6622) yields 0.053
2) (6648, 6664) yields 0.045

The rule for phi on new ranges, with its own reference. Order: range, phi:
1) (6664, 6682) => 6675.4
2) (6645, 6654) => 6647.7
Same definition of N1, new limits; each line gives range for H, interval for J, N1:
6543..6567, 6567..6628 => 5.1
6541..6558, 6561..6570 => 36.1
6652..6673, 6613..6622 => 5.5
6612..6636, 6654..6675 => -0.7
